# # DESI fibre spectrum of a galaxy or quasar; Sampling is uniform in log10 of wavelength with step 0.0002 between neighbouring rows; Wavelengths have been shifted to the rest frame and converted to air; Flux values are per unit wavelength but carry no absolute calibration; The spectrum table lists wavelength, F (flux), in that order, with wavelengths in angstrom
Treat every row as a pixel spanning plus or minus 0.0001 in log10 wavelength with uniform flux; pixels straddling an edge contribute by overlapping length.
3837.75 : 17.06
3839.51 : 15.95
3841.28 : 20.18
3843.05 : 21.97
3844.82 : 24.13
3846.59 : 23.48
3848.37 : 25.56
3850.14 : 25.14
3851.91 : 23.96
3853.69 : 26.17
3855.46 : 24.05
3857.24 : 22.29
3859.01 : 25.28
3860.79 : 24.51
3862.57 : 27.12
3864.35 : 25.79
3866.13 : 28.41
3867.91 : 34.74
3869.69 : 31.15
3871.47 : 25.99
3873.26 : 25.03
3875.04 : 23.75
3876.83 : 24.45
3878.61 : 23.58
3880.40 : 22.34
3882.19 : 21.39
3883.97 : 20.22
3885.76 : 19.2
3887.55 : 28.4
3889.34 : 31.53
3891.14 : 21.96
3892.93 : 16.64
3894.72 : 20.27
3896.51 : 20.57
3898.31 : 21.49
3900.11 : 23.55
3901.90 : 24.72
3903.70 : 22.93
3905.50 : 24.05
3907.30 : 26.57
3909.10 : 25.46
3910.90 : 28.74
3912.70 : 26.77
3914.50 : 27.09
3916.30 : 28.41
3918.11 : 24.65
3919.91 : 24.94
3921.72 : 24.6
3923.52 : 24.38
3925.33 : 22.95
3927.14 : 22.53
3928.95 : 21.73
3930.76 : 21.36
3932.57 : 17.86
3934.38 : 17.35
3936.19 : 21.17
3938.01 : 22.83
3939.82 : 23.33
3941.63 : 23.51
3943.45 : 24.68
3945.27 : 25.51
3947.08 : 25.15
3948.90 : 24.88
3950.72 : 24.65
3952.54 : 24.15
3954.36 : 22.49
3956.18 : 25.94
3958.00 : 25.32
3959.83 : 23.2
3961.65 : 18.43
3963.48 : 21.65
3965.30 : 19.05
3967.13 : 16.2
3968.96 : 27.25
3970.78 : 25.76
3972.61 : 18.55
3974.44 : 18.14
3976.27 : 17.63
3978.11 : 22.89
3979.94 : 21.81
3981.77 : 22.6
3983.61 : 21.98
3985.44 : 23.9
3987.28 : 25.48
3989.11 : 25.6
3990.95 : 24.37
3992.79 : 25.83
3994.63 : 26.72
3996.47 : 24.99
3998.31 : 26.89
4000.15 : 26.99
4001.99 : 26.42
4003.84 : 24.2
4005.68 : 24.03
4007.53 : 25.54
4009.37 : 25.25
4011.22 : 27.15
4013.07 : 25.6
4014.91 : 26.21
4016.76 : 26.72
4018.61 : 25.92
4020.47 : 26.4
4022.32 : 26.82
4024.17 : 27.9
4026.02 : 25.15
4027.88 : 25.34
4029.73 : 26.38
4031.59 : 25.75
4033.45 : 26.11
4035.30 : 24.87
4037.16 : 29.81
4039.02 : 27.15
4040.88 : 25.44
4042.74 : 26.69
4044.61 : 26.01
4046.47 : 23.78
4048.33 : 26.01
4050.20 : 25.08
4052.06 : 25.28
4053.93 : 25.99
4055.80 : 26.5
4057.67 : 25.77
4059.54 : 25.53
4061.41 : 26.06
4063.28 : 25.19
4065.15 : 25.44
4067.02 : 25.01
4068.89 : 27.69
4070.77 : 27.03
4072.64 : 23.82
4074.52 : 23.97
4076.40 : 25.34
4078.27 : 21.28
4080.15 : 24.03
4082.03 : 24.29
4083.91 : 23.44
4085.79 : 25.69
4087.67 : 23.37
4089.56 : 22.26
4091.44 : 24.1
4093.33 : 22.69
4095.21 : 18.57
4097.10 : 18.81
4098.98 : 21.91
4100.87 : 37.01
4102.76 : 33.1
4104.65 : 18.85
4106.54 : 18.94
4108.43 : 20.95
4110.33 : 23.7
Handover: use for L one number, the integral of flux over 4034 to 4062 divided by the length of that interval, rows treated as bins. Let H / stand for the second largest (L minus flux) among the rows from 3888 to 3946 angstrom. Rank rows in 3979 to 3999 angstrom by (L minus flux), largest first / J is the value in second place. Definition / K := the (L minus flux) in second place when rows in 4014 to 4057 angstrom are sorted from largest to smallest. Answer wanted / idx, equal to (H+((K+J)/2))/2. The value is 5.6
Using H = 9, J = 4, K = 1.1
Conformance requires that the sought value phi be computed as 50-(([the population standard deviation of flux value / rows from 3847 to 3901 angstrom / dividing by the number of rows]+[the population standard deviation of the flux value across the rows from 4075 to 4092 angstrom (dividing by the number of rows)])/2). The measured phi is 47.5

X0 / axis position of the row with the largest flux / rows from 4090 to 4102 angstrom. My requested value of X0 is 4100.87 angstrom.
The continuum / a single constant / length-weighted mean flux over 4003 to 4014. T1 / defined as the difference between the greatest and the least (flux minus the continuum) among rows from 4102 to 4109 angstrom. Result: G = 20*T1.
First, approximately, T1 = 14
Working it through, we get 285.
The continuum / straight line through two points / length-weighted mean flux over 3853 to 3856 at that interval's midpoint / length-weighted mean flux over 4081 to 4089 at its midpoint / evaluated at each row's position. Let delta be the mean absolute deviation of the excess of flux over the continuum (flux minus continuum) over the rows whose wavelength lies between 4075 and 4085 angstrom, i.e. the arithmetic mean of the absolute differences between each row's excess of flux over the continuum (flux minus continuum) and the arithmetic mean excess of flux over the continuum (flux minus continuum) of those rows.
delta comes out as 1.05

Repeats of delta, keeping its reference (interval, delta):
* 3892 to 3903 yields 2.06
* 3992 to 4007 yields 1.00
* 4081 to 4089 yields 0.79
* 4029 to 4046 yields 0.95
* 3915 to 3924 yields 1.20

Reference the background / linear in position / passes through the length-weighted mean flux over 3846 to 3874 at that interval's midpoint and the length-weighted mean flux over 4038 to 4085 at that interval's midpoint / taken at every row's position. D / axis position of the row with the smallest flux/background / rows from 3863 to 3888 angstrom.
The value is 3885.76 angstrom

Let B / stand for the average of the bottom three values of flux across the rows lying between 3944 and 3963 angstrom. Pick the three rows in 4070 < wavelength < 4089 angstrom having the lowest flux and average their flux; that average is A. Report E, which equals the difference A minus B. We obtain 1.3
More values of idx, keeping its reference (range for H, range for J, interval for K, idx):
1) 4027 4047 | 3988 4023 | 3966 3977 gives 3.1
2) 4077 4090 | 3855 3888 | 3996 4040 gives 3.8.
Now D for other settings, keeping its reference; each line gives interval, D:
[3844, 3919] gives 3892.93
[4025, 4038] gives 4035.30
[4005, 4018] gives 4005.68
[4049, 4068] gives 4050.20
